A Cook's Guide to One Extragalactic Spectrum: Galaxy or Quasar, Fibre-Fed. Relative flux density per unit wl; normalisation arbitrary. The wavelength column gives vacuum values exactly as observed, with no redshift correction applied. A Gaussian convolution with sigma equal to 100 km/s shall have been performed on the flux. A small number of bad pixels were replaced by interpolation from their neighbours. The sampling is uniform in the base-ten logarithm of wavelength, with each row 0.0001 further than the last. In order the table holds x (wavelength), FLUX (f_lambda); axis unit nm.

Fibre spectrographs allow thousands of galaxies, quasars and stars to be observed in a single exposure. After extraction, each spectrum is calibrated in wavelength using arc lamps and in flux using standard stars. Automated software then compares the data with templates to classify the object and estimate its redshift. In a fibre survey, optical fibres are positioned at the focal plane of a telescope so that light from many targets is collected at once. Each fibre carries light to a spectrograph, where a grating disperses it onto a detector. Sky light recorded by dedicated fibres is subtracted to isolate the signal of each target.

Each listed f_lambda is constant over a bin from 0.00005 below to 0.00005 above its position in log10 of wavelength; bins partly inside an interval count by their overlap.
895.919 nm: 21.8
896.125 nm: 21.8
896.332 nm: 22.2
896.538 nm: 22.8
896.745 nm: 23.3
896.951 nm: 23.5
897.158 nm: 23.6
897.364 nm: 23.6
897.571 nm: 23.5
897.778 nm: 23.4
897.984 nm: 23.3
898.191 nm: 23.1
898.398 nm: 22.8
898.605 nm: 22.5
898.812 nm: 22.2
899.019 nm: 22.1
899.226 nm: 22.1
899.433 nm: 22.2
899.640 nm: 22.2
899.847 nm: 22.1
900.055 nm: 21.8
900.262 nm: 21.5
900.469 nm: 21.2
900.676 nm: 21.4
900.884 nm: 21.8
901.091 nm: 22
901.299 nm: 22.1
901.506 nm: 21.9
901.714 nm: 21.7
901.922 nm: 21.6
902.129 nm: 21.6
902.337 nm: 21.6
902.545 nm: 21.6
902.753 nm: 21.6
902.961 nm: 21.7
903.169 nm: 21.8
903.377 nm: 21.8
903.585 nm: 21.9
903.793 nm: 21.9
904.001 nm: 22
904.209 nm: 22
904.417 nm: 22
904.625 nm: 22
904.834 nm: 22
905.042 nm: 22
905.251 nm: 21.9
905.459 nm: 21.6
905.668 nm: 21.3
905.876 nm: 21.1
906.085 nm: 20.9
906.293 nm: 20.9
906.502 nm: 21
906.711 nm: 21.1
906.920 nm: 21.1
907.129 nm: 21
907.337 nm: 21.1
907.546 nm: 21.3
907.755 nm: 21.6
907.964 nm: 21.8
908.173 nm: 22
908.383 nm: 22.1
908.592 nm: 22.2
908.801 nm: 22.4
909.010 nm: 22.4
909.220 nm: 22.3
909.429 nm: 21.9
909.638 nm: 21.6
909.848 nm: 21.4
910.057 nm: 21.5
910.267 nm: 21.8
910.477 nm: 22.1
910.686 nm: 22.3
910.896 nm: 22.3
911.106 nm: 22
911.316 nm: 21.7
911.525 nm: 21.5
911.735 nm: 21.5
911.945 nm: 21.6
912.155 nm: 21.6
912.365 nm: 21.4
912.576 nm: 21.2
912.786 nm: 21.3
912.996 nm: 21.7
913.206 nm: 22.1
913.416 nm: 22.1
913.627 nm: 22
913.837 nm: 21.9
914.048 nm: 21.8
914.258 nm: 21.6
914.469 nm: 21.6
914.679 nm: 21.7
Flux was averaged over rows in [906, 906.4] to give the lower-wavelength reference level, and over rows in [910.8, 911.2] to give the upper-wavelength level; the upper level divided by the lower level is 1.06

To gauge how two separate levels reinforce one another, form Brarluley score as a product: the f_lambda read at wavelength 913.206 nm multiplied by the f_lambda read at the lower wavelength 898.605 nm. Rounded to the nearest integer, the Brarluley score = 497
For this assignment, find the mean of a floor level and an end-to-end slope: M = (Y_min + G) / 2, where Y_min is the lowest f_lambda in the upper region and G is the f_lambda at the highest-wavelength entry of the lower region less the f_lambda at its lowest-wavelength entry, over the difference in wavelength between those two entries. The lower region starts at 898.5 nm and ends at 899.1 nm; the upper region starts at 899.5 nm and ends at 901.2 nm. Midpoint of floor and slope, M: 10.1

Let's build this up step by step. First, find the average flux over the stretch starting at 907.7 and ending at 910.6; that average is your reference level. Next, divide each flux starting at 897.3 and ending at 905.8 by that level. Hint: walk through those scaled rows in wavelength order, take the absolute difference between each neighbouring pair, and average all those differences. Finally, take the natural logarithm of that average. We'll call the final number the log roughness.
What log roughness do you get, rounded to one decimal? -5.1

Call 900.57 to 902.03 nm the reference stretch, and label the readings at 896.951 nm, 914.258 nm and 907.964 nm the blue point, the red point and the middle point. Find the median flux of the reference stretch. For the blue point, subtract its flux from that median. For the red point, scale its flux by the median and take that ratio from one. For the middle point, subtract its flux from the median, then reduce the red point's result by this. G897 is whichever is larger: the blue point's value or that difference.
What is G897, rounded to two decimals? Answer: 0.01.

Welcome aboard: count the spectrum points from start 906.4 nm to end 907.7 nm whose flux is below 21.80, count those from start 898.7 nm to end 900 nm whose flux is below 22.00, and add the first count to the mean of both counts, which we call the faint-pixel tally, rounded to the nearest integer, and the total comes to 9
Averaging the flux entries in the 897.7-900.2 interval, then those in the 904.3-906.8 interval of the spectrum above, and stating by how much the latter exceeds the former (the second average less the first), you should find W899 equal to -1.0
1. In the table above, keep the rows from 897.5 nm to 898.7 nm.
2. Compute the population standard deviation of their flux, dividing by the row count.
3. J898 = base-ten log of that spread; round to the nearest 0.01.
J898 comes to -0.45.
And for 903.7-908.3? -0.36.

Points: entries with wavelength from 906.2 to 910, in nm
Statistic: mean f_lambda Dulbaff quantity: 21.6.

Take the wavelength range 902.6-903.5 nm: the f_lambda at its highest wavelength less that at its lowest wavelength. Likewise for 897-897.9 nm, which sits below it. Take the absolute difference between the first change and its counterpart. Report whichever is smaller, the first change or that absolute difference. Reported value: 0.2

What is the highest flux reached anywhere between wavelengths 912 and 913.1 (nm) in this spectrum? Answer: 21.7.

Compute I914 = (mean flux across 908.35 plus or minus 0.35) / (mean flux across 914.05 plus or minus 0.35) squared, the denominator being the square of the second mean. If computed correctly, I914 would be 0.0466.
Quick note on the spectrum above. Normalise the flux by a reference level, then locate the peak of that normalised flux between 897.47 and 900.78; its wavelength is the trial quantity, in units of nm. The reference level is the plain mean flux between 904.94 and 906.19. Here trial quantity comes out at 897.571 nm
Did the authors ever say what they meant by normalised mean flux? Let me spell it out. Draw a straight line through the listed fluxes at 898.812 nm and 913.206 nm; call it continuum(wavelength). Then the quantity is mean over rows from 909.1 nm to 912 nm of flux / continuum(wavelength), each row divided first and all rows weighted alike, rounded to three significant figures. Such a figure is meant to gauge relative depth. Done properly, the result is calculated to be 0.987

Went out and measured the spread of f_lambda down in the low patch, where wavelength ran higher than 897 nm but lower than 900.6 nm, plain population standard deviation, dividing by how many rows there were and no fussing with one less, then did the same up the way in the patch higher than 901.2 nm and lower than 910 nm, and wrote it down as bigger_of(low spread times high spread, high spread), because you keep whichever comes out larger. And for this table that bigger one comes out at 0.407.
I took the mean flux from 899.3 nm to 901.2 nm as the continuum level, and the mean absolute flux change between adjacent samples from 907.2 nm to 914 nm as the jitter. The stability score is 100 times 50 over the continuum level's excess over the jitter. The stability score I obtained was 231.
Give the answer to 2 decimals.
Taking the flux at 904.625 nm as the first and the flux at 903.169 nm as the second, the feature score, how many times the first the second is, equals 0.99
